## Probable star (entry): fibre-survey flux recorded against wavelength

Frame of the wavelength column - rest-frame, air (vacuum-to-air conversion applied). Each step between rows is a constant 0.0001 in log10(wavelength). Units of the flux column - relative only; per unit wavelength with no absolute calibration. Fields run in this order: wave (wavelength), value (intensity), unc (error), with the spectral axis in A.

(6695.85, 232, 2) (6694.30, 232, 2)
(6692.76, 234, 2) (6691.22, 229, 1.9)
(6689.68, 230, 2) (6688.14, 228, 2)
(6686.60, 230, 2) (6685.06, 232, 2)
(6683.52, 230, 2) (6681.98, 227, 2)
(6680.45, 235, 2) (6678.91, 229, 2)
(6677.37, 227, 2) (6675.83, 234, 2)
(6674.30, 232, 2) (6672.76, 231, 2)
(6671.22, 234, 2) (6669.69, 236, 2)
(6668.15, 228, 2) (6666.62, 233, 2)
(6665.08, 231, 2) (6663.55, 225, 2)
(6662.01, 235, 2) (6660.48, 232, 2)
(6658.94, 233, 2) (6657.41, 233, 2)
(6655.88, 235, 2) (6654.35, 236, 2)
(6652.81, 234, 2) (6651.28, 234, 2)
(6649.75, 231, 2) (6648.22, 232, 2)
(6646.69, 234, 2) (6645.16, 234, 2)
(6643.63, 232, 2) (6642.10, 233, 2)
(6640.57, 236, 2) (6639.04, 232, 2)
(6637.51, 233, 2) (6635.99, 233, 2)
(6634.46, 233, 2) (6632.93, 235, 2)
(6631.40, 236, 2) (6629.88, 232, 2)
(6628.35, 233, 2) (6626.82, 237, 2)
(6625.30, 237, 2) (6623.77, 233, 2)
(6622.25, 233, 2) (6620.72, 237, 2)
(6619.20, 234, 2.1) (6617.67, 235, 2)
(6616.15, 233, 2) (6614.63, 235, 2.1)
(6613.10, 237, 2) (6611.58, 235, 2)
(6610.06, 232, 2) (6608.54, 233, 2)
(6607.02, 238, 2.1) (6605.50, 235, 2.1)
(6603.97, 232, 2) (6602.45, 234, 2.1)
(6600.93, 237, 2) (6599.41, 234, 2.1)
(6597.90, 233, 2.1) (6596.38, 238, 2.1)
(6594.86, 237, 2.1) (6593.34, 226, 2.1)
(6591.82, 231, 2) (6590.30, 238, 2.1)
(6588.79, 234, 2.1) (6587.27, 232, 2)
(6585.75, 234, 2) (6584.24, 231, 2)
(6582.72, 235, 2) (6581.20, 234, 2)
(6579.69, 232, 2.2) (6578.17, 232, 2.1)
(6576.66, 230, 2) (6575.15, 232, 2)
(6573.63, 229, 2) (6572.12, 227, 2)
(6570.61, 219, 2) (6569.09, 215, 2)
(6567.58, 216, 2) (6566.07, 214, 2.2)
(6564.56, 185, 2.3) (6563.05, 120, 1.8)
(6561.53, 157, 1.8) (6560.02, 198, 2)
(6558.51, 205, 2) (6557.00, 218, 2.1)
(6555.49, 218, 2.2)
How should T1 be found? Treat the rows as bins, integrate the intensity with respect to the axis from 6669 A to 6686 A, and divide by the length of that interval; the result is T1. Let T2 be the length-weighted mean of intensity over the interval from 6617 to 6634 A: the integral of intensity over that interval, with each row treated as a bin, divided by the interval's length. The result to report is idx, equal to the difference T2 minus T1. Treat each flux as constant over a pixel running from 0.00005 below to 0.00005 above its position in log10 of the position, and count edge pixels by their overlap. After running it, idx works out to 3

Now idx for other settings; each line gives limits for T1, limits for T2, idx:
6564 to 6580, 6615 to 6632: 13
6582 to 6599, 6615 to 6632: 1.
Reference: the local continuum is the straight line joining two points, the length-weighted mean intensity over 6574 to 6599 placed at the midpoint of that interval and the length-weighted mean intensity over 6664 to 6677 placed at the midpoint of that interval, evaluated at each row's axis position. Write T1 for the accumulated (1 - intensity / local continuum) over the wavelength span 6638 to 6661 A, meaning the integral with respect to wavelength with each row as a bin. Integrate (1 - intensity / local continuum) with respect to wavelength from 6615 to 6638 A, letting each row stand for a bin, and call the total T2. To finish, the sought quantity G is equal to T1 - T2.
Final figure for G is 0.1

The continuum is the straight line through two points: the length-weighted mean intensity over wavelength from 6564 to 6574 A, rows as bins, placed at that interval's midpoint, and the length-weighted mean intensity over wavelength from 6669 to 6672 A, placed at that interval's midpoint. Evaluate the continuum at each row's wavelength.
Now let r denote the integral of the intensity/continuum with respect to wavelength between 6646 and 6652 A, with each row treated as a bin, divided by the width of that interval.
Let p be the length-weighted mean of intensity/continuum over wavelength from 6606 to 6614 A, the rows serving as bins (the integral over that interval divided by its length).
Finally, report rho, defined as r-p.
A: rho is -0.04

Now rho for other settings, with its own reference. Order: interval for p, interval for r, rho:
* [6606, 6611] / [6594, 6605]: 0.01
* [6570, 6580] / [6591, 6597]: 0.00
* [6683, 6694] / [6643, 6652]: 0.04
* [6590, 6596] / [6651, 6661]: -0.05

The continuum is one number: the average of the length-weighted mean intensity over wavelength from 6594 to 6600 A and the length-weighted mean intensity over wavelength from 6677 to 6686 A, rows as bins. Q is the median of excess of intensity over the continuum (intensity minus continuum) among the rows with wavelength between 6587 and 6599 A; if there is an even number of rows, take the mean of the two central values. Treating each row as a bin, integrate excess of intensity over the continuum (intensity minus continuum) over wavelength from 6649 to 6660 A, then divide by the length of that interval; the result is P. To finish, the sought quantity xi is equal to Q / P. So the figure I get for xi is 1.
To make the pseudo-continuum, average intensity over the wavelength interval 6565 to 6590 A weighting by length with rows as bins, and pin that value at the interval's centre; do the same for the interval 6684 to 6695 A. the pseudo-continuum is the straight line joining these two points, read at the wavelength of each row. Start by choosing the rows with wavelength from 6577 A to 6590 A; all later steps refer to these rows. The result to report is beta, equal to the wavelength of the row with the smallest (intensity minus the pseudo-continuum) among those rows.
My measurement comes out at 6584.24 A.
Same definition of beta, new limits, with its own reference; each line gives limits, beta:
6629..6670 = 6663.55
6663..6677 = 6663.55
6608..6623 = 6610.06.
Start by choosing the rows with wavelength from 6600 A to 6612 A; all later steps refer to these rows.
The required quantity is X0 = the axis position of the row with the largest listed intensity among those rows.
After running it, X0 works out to 6607.02 A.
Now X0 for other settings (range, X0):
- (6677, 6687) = 6680.45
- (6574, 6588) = 6582.72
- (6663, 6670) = 6669.69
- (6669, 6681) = 6669.69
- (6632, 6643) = 6640.57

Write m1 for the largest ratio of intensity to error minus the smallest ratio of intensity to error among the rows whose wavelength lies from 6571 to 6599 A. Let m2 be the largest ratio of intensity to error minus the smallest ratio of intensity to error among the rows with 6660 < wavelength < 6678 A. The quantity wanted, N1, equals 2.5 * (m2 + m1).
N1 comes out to 44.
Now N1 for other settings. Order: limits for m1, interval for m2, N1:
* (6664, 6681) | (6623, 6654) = 19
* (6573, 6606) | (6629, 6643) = 38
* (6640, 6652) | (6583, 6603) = 33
